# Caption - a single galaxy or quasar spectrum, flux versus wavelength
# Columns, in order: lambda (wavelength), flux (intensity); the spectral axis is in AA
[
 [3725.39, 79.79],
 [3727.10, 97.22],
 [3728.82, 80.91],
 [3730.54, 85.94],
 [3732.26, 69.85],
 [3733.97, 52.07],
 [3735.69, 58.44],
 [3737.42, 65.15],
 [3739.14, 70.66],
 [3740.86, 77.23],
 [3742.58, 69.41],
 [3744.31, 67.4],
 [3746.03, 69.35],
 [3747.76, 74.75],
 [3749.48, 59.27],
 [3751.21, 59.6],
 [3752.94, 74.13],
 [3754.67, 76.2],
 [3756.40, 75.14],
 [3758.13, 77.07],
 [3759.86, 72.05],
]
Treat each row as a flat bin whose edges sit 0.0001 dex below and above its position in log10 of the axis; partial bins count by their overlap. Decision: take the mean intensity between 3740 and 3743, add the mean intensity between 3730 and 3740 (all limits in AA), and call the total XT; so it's 140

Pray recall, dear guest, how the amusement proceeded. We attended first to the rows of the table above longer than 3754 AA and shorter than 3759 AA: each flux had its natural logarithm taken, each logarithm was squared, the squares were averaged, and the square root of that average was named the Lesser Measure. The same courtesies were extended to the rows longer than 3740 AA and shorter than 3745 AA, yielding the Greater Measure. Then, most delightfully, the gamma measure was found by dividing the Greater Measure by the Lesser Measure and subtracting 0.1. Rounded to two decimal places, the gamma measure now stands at 0.88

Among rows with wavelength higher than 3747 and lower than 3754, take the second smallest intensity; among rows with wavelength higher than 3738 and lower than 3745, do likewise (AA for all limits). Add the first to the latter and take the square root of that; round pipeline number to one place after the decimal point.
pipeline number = 11.4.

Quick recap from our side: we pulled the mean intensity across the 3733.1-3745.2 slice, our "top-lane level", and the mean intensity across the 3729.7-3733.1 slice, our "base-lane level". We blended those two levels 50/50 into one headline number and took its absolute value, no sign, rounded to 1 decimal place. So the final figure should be 71.8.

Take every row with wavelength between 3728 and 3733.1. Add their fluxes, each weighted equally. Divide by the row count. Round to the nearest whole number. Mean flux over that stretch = 79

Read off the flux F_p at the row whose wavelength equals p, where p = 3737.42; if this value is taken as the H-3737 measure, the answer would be 65.15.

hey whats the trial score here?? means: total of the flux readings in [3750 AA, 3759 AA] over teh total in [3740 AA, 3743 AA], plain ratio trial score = 2.5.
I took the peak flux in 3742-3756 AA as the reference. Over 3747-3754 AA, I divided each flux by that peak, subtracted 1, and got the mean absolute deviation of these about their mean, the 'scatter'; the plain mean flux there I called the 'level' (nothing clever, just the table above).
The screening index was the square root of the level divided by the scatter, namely 26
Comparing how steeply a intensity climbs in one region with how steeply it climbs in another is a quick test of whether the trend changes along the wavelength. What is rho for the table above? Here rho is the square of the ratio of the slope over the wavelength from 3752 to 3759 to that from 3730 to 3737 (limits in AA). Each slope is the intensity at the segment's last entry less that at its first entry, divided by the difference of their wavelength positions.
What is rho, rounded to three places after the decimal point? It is 0.011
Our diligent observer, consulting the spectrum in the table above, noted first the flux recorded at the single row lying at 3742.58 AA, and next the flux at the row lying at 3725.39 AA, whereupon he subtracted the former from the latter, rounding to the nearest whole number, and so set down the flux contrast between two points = 10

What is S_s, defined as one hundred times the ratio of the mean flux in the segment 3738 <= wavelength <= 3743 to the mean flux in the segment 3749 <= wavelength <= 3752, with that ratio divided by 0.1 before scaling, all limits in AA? 1219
